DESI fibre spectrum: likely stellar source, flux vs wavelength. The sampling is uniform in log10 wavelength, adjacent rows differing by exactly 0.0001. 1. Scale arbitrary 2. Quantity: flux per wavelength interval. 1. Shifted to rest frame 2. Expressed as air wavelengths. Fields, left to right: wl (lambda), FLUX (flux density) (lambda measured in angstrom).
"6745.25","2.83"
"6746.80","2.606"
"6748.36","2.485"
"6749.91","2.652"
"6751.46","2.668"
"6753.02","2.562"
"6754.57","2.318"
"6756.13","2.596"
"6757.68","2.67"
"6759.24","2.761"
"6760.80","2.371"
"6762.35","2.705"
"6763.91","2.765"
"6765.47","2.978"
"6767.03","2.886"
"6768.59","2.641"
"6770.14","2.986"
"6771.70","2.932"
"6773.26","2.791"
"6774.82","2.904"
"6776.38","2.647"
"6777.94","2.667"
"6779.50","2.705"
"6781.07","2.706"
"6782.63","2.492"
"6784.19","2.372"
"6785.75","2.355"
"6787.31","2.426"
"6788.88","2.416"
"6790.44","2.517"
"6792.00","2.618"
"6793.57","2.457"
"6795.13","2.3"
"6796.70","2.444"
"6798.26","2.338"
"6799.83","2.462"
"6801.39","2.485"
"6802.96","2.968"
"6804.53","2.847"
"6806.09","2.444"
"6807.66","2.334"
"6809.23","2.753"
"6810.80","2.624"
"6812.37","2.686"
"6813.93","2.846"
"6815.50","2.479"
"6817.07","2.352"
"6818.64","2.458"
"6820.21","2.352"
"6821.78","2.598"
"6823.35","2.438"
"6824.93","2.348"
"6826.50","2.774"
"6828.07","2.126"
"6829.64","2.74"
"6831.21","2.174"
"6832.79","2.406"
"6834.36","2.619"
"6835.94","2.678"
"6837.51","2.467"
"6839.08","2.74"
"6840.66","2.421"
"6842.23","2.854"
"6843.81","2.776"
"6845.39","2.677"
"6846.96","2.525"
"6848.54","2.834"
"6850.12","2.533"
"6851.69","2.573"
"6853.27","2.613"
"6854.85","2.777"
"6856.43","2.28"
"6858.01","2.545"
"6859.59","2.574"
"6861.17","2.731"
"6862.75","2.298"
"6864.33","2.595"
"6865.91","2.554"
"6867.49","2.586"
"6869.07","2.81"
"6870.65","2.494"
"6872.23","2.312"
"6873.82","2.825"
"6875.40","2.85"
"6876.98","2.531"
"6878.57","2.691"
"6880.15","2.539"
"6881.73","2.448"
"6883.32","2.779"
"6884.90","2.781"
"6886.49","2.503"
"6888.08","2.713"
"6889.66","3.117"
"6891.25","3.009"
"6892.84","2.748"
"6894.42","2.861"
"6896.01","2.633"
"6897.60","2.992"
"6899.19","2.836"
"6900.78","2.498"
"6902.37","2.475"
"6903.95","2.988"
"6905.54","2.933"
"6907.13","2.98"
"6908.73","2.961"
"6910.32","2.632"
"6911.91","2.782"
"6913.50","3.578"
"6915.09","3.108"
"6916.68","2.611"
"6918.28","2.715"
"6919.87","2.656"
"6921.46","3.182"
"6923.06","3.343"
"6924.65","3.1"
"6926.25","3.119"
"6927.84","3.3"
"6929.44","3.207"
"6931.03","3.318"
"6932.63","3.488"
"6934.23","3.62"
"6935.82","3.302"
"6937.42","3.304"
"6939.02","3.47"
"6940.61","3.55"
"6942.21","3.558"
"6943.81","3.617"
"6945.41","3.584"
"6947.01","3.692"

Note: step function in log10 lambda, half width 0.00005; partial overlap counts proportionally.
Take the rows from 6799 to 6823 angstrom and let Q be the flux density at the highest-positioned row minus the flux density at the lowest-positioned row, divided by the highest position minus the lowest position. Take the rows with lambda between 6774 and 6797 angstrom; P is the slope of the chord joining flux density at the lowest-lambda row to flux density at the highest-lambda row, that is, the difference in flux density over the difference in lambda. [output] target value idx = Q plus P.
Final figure -0.015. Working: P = -0.02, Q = 0.006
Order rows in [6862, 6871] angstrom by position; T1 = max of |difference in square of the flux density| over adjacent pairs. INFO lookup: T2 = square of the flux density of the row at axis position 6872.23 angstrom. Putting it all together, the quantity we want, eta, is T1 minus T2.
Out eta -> -4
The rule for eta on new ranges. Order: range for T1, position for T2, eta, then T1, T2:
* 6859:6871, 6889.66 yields -8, 2.18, 10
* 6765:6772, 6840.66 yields -4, 1.94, 6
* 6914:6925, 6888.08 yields -4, 3.07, 7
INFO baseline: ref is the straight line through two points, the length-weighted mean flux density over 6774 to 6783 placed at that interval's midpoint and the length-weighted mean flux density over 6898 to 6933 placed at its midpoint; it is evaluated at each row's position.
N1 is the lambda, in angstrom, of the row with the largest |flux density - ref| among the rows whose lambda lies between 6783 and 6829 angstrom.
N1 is 6828.07 angstrom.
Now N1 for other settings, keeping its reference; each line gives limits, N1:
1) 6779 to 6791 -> 6785.75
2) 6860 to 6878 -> 6872.23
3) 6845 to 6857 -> 6856.43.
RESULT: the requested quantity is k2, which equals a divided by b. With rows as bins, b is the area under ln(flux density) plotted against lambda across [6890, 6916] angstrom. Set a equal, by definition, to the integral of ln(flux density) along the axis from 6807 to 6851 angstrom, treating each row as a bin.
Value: 1.50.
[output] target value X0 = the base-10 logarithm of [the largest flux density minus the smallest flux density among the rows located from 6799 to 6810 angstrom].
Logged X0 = -0.20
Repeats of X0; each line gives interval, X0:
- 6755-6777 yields -0.21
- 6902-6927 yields 0.04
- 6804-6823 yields -0.29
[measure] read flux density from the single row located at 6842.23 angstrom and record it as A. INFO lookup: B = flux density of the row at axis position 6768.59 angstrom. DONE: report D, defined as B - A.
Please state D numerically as -0.2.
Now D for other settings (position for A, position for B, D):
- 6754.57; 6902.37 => 0.2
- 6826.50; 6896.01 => -0.1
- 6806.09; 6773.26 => 0.3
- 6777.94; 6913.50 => 0.9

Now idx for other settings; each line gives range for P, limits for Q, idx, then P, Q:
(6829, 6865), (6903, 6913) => -0.030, 0.00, -0.026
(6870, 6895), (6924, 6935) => 0.070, 0.02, 0.054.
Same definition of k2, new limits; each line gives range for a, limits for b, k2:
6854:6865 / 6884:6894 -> 0.99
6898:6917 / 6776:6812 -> 0.60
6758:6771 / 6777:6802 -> 0.58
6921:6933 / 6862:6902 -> 0.36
